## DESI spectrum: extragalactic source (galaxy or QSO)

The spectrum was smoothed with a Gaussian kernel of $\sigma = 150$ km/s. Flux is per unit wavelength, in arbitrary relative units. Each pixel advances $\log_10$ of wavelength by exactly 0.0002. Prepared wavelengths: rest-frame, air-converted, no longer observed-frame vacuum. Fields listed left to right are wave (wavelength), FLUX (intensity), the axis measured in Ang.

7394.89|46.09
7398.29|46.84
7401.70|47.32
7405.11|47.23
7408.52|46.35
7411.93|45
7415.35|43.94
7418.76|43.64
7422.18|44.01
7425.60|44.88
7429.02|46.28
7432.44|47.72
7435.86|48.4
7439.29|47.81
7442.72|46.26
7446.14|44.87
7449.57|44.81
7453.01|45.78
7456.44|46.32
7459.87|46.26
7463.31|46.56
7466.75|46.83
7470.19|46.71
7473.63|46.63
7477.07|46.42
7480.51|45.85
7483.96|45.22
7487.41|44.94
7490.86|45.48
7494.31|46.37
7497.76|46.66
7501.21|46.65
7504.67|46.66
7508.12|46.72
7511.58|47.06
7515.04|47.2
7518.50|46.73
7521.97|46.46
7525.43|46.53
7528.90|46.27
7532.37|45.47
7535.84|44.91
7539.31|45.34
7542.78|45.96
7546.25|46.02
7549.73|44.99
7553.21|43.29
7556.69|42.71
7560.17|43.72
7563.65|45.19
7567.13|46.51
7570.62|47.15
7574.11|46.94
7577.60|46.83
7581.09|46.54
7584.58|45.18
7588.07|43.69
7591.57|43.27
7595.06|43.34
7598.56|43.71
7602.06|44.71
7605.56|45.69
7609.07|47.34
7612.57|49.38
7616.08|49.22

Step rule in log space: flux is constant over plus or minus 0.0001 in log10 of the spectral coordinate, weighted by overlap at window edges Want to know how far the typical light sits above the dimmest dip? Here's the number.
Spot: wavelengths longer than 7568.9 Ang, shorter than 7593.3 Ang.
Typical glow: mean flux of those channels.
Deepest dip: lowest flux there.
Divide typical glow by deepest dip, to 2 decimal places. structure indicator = 1.06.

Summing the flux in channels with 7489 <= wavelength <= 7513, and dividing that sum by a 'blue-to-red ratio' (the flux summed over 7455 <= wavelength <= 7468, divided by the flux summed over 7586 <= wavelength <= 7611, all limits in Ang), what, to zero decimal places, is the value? 546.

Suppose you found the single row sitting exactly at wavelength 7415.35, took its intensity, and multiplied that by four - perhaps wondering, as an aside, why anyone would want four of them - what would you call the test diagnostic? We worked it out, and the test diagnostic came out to 176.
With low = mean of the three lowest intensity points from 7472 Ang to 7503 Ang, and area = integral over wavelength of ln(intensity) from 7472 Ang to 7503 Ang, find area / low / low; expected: 0.0581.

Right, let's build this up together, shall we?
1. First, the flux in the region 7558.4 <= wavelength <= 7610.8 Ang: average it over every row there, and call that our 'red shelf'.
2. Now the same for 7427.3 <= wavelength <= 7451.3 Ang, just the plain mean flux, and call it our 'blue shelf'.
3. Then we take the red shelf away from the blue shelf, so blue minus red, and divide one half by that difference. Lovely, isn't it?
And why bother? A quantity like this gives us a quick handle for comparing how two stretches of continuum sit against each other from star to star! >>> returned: 0.4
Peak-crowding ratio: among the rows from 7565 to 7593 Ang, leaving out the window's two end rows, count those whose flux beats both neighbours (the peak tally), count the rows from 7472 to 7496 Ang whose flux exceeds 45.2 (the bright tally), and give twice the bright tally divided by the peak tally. 12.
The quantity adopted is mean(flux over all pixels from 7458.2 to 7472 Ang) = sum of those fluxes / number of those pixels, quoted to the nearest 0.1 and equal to 46.6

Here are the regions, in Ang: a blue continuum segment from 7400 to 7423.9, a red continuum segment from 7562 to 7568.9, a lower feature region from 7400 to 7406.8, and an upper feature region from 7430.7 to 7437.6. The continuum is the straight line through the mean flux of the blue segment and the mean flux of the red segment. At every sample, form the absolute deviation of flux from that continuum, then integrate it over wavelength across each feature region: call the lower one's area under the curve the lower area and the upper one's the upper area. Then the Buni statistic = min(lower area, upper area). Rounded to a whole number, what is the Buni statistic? 13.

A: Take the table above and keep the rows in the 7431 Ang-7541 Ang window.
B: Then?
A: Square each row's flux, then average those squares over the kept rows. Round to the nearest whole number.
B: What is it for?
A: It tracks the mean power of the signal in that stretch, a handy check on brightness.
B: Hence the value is 2145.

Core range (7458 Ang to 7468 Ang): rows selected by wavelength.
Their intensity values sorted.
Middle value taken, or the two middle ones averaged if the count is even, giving 46.6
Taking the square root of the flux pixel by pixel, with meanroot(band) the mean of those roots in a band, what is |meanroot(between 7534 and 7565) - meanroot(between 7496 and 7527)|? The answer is 0.15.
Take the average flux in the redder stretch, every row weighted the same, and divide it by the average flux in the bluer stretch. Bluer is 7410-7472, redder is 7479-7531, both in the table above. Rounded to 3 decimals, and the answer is 1.009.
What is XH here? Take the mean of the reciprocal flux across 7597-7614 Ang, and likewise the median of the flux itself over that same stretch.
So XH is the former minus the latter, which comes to -45.7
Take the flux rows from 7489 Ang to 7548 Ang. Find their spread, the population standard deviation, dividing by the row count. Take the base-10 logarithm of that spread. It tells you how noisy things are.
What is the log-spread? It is -0.21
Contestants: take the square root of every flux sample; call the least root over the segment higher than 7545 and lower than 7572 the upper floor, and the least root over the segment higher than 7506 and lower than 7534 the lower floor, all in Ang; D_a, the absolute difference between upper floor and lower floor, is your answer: 0.21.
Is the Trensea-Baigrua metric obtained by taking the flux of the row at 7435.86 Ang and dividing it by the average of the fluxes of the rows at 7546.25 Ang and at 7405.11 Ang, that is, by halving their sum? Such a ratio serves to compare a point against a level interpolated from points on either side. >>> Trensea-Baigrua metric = 1.04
